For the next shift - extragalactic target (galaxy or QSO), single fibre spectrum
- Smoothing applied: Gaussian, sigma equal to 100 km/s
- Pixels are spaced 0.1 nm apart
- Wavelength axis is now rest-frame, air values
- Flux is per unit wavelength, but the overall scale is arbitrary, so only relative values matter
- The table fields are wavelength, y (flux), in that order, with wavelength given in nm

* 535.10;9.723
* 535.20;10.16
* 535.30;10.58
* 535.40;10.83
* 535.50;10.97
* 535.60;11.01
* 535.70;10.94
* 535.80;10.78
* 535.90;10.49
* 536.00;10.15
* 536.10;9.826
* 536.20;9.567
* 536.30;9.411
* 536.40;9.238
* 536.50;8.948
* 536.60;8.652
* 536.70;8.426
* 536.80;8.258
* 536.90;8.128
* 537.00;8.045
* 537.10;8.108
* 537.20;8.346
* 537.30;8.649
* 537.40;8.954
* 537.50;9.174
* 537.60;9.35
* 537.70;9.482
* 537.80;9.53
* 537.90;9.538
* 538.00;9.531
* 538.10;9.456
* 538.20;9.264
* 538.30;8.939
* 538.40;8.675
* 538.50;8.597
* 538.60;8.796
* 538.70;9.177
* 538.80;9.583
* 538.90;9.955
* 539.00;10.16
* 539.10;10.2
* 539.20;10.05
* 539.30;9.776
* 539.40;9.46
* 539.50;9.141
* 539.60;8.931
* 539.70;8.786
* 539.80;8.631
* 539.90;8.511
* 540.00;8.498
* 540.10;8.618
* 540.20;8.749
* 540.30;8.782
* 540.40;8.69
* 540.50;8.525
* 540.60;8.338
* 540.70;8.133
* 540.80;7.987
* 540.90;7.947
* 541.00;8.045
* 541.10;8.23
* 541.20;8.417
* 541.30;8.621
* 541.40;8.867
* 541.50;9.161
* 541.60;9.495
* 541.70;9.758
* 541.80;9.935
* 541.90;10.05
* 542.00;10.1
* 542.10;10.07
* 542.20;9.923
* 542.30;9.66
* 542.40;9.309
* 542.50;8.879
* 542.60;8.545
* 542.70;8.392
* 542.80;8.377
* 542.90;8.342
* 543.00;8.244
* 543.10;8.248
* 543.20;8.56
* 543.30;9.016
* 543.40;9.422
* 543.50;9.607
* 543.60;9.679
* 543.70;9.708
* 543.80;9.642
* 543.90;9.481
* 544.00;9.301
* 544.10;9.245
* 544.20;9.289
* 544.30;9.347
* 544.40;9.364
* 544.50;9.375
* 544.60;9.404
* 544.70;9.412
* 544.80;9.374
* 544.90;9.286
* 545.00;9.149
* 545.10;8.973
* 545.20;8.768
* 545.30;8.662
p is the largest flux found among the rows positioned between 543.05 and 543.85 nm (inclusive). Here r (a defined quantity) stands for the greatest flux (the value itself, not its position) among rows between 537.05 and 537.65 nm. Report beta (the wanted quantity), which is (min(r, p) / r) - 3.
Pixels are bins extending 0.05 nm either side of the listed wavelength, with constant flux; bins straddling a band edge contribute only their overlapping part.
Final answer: -2.00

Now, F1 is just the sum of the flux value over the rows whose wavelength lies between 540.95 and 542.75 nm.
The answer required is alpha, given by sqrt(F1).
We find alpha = 12.9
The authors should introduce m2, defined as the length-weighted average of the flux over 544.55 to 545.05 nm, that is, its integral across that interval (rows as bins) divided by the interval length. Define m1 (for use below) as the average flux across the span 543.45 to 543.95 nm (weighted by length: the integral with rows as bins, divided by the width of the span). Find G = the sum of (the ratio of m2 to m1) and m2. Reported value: 10.3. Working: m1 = 9.6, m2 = 9.3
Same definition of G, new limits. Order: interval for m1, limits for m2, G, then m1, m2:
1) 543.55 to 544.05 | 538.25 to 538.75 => 9.8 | 9.6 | 8.8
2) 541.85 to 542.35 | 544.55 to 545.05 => 10.3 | 10.0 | 9.3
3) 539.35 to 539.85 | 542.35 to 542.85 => 9.7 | 9.0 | 8.7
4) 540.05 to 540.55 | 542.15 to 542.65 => 10.3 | 8.7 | 9.3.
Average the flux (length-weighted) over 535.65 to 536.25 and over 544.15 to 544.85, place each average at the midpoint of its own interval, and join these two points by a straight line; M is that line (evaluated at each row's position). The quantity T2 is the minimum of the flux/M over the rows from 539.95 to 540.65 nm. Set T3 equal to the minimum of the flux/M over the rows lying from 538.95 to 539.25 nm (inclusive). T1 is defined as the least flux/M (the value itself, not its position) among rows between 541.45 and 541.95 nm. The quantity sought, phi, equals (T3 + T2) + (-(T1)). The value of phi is 0.92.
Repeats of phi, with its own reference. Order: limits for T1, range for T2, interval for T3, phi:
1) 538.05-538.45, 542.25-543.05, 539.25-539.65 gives 0.90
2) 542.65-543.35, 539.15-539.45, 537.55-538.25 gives 1.01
